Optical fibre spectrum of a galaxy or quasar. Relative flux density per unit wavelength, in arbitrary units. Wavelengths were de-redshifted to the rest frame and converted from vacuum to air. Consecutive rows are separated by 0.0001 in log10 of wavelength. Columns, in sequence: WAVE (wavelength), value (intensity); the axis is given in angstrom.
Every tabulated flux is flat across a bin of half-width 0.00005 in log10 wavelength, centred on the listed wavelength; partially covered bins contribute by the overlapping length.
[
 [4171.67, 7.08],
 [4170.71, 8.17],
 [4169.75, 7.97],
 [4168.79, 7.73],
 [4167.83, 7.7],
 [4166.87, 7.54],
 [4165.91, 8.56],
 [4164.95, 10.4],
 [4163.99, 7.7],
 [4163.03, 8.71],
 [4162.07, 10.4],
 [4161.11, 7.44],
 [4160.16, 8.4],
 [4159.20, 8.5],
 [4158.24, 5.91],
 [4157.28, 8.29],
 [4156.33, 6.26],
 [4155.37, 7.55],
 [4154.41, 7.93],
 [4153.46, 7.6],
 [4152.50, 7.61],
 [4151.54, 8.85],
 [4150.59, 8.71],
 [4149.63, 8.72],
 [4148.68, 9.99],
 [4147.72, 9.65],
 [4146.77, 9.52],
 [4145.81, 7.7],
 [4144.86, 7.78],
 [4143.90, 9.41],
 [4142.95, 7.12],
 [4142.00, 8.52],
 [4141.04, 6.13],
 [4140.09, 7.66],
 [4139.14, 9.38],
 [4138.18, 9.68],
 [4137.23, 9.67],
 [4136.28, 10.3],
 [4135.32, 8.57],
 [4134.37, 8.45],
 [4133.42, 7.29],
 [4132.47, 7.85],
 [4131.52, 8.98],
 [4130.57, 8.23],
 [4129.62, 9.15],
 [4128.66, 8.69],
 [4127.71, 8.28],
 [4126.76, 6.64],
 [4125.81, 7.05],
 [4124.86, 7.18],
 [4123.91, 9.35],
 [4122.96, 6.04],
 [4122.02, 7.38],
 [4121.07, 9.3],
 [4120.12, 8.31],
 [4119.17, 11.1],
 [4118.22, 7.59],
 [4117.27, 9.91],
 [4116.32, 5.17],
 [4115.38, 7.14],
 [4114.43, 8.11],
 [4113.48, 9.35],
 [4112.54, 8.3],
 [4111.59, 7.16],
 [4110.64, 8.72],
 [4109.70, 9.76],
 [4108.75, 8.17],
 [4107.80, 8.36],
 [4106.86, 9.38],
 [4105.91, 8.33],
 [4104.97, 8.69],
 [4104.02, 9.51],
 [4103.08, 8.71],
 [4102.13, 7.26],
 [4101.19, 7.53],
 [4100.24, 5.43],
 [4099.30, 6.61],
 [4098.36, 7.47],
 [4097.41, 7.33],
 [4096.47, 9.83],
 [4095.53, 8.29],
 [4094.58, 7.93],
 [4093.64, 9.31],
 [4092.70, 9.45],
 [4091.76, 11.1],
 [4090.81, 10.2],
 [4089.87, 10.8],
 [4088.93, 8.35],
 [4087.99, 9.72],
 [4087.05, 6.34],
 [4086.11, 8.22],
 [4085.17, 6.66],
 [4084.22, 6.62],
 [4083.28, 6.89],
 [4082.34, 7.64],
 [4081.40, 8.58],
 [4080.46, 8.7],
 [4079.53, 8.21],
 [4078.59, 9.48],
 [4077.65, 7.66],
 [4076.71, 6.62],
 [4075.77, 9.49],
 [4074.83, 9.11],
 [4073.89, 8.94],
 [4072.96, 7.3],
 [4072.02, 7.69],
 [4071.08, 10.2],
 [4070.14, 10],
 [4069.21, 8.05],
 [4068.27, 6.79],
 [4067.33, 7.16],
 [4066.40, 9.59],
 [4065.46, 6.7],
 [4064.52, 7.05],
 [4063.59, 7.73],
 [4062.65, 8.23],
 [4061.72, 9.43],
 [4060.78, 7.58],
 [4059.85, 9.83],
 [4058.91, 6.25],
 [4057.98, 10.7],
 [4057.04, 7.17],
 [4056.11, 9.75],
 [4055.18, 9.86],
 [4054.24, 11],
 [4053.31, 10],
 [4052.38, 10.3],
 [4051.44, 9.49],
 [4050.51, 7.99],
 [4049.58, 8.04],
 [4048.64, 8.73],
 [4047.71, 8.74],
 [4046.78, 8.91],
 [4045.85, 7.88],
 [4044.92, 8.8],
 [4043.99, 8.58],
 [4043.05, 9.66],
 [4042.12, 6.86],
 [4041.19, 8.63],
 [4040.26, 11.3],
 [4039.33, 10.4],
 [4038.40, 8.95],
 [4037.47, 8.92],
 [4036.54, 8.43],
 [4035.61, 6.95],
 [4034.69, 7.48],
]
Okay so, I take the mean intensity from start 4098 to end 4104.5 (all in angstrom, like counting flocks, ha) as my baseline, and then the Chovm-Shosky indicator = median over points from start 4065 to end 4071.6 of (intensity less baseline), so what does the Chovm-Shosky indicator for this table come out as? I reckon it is 0.5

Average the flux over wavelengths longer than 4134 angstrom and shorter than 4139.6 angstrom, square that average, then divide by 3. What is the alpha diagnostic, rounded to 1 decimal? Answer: 29.1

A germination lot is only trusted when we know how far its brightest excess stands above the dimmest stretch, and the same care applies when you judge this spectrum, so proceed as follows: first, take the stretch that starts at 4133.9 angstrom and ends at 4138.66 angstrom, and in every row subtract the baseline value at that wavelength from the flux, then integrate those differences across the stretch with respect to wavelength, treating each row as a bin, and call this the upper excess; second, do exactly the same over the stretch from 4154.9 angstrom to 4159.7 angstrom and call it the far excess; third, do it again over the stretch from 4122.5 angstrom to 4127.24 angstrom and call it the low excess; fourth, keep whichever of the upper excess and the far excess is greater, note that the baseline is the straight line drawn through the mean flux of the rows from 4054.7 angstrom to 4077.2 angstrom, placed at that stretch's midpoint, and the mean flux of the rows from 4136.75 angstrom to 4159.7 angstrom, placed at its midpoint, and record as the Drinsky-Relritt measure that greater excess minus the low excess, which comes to 10.0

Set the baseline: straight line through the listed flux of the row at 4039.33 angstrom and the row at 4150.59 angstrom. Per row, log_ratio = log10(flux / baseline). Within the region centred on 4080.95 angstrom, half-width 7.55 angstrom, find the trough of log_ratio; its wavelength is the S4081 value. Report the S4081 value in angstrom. 4087.05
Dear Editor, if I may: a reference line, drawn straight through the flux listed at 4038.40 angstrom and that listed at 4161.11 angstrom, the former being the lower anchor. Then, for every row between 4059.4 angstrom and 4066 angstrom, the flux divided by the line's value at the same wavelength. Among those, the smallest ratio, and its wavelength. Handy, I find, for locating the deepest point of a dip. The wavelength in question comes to 4065.46 angstrom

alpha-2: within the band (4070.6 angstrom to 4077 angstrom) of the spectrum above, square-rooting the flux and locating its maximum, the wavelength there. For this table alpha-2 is 4071.08 angstrom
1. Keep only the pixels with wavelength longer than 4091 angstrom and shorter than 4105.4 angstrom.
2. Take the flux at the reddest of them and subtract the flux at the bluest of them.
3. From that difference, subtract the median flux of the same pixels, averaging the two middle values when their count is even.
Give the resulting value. -10.7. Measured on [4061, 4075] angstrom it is -8.4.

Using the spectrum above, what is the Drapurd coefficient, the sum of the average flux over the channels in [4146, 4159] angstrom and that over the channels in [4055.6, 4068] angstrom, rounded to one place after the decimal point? 16.4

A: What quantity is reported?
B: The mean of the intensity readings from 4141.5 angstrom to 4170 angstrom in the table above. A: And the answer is 8.27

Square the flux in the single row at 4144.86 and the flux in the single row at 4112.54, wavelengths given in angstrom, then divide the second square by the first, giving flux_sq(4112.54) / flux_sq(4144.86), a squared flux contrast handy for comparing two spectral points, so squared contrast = 1.1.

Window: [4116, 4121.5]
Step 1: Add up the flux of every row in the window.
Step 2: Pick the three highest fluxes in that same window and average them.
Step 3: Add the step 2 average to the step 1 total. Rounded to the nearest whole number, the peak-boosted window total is 61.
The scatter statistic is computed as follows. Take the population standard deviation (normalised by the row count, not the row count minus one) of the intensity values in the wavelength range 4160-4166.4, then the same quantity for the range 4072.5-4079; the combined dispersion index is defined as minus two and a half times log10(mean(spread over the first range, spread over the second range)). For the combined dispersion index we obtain -0.09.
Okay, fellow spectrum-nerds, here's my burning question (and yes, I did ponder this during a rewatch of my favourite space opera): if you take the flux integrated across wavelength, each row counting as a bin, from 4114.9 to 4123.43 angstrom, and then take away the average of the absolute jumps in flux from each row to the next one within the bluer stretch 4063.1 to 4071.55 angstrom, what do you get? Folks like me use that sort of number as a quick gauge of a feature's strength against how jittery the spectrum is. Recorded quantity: 67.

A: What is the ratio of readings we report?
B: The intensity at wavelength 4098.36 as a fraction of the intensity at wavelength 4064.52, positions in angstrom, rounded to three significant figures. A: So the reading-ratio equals 1.06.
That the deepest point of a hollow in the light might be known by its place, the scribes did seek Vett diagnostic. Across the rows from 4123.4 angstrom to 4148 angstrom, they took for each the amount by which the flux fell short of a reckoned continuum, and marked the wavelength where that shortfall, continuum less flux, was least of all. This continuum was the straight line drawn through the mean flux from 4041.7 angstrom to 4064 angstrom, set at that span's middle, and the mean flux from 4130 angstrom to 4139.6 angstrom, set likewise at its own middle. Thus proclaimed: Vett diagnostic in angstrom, 4136.28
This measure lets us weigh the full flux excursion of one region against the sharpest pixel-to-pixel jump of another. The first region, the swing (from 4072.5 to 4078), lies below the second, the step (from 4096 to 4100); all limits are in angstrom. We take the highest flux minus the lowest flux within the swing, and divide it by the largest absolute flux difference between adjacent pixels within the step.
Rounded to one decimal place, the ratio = 1.1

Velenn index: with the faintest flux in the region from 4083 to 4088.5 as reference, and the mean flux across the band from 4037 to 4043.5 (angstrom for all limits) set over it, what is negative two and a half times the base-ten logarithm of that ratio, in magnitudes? -0.41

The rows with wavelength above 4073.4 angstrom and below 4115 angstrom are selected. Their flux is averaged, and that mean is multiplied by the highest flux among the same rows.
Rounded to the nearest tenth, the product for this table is 92.9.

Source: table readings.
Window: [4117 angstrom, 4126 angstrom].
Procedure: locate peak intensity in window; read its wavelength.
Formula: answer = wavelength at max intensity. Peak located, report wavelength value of 4119.17 angstrom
